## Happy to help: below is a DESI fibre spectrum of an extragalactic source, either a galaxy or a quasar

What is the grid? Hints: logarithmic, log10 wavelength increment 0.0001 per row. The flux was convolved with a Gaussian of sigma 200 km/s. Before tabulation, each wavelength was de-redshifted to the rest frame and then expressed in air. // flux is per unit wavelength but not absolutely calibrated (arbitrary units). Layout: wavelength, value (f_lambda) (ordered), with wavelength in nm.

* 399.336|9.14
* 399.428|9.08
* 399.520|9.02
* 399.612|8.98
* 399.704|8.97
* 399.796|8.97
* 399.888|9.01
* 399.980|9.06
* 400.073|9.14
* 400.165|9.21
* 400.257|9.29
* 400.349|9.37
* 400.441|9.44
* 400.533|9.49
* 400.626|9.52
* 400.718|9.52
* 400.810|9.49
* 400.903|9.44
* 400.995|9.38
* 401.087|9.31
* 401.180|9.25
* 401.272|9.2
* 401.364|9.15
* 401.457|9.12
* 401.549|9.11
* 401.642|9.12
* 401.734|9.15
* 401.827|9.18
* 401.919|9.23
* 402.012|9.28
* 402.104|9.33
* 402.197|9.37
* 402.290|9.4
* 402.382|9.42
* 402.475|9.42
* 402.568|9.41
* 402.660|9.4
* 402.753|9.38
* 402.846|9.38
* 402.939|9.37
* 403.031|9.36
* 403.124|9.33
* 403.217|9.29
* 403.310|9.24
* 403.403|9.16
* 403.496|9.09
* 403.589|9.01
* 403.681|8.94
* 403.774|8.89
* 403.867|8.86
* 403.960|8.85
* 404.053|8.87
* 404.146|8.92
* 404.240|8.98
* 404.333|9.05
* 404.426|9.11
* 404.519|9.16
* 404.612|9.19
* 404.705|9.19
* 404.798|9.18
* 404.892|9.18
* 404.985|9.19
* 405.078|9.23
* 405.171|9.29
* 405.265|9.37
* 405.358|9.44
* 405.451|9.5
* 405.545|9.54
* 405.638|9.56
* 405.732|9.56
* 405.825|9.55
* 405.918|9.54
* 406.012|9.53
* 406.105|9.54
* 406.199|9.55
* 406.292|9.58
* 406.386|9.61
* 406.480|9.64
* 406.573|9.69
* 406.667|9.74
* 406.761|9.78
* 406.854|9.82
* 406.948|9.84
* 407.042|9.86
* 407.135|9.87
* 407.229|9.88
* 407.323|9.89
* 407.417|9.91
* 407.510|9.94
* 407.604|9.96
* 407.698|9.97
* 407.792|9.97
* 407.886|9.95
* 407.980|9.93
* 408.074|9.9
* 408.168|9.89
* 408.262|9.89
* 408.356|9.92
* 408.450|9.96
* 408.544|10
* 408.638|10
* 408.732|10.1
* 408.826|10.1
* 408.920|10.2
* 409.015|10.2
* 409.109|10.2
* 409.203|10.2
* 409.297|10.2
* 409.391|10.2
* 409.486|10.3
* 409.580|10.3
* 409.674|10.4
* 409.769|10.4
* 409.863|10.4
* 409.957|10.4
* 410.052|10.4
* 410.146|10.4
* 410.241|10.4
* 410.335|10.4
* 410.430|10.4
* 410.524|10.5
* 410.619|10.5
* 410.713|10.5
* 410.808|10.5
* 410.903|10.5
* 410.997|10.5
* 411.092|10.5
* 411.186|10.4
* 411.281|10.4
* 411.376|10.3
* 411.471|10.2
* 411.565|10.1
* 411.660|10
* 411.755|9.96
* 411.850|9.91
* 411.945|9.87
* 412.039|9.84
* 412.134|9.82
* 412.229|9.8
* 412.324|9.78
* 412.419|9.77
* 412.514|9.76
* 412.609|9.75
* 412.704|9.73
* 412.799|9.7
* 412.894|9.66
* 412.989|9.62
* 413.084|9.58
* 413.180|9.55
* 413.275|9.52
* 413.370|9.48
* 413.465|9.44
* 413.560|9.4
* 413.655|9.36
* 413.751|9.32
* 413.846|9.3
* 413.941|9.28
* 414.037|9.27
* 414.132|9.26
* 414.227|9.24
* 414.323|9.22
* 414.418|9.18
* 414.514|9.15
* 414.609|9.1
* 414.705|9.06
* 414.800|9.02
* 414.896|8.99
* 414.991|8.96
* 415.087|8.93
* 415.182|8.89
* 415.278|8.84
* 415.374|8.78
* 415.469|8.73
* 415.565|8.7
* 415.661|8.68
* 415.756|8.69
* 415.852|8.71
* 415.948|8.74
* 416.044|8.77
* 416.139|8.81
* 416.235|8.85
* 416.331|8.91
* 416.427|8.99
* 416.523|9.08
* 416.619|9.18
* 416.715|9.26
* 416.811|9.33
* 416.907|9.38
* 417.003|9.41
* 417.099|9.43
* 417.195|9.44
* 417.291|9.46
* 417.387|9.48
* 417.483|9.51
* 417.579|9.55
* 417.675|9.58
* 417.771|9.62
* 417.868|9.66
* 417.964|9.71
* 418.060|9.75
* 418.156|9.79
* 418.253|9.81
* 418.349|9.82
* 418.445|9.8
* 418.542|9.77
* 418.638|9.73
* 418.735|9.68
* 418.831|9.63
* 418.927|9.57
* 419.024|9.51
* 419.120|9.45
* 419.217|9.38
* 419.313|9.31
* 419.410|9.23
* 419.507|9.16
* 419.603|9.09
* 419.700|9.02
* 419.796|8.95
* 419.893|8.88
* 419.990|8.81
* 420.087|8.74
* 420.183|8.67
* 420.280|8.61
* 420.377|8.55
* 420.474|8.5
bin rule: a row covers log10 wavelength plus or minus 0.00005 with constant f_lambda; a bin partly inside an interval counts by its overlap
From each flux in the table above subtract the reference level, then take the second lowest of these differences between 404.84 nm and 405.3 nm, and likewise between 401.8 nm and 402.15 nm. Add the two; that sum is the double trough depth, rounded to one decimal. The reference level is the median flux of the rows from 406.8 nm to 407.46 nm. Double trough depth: -1.3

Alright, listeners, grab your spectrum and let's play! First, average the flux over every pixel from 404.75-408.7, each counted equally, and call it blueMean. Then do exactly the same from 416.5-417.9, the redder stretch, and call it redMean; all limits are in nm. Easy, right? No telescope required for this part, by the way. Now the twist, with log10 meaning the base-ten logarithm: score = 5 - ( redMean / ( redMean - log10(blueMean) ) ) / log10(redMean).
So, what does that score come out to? 3.85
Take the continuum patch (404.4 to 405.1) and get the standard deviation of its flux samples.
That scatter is 0.03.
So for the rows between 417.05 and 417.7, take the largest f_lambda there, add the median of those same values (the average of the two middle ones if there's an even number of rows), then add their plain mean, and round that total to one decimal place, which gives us 28.6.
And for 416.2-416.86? 27.5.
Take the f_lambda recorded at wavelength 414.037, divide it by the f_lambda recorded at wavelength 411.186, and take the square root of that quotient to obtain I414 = 0.94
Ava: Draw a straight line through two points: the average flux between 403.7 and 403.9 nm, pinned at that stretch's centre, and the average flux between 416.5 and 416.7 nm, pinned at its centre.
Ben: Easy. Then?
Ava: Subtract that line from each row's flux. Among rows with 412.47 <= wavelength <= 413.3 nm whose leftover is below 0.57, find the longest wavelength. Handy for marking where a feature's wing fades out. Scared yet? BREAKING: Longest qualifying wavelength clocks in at 413.275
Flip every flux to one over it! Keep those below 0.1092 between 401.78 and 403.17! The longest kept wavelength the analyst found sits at 403.124 nm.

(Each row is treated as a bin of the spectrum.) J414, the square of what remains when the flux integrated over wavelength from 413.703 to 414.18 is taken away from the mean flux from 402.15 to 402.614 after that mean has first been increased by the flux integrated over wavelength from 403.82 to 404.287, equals 83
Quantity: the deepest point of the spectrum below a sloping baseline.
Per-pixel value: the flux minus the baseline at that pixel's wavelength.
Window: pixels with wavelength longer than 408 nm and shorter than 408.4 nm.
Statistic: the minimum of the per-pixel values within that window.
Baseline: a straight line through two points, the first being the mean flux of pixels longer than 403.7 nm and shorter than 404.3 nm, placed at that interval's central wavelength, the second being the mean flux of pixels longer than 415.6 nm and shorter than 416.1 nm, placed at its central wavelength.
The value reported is 1.1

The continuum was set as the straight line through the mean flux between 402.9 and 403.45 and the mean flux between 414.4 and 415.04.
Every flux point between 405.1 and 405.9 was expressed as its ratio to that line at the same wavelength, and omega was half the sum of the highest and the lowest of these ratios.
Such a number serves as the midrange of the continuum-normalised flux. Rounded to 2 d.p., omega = 1.02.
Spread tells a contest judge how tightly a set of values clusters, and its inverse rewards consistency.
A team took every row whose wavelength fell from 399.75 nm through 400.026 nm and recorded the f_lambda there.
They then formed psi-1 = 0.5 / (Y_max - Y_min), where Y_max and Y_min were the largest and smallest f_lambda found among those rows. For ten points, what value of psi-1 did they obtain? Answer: 6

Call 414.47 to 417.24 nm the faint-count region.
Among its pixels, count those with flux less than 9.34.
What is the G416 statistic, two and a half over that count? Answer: 0.10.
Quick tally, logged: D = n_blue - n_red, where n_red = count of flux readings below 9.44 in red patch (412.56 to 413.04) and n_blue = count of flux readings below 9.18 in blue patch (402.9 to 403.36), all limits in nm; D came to 0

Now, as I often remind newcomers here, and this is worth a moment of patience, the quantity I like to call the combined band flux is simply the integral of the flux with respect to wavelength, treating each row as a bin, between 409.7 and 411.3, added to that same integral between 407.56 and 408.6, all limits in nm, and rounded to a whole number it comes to 27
